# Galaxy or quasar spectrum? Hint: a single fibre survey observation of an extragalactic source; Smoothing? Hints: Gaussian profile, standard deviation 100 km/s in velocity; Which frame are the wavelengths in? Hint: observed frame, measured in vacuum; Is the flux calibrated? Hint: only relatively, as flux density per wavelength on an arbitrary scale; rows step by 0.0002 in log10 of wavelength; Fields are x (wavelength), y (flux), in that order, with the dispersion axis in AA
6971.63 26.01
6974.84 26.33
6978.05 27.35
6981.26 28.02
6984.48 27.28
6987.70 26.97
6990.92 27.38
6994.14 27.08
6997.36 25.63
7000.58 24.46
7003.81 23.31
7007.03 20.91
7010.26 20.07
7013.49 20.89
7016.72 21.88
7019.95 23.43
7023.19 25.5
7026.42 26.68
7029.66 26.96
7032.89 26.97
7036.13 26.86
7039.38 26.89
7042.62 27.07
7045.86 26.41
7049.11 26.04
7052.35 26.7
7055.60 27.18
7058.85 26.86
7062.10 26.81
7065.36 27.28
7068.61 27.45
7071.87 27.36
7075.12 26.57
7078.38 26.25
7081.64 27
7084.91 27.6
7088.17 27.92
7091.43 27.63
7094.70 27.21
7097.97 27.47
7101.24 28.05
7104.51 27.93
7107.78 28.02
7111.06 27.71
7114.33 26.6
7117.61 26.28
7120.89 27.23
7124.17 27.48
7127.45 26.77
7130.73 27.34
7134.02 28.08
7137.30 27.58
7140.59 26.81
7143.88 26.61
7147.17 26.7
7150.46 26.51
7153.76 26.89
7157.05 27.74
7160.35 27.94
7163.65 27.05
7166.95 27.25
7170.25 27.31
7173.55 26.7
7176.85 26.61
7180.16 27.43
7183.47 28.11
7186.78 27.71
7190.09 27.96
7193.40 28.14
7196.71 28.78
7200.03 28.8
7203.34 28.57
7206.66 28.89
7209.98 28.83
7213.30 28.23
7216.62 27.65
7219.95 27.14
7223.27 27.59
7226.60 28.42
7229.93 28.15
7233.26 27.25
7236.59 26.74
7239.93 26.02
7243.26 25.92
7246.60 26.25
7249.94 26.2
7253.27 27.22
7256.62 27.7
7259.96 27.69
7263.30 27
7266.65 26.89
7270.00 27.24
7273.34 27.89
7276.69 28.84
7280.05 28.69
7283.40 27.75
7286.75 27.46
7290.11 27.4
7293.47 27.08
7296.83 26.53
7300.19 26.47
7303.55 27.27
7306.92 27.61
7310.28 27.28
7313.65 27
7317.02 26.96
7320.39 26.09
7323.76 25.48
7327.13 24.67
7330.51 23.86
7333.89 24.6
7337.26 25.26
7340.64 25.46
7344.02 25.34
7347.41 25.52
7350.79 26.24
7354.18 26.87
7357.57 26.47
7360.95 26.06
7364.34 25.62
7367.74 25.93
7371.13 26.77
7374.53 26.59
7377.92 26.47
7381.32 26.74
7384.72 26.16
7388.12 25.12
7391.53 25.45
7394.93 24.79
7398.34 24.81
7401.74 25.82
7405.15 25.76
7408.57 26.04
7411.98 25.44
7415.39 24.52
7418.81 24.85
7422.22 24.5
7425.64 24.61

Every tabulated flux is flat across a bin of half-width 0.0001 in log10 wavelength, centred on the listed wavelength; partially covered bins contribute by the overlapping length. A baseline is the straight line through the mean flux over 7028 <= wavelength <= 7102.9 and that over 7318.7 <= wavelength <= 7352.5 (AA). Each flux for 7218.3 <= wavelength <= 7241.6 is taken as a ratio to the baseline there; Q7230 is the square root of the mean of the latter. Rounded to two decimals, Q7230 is 1.03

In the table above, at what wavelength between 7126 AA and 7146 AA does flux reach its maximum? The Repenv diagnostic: 7134.02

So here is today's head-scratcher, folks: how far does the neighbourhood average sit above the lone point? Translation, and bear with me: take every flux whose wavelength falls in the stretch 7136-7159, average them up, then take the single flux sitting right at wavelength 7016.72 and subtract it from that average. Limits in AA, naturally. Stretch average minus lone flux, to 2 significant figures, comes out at 5.1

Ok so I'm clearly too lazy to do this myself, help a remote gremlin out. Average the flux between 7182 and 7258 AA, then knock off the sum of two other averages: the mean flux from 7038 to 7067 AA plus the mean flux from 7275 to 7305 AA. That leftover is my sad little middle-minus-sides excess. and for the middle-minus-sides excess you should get -26.6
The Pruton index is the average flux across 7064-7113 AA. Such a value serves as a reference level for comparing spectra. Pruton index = 27.4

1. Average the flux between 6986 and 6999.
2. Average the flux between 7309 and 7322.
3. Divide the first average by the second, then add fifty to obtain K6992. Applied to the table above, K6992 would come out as 51.0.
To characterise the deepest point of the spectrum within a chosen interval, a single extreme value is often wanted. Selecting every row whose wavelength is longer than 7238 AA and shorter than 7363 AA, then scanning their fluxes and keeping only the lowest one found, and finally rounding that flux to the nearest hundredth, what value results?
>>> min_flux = 23.86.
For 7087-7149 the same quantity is 26.28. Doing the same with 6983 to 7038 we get 20.07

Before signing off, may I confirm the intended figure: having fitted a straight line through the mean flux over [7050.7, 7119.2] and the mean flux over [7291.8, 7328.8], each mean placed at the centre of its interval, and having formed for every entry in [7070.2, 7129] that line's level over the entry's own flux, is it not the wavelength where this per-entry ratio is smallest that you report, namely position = 7101.24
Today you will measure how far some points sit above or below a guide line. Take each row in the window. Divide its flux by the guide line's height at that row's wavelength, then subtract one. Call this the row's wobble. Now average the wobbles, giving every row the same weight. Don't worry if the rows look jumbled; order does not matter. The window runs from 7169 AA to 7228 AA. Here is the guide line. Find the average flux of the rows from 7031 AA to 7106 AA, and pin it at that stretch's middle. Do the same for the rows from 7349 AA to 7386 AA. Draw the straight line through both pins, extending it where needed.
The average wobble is 0.043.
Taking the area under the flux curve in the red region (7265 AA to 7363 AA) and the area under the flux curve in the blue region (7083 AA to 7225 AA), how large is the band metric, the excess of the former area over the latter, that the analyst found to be -1310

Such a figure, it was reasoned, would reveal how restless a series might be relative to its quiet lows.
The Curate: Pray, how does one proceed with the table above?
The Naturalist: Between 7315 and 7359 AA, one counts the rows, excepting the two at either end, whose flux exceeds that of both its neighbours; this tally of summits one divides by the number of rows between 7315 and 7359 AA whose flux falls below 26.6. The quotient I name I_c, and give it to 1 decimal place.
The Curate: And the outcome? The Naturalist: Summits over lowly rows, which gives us 0.2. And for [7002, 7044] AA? 0.1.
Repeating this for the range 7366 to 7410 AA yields 0.4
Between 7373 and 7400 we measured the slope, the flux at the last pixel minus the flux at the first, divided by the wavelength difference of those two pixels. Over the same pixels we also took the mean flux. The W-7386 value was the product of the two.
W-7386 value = -1.9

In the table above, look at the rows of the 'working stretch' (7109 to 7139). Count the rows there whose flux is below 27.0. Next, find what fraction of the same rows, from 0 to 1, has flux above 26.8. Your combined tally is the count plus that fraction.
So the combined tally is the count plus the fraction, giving 4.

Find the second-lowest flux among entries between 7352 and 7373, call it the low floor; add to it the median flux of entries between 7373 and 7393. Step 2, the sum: 52.2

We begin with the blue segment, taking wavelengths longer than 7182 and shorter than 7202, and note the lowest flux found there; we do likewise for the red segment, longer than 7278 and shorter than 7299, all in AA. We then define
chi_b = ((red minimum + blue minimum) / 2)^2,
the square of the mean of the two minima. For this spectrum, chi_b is 735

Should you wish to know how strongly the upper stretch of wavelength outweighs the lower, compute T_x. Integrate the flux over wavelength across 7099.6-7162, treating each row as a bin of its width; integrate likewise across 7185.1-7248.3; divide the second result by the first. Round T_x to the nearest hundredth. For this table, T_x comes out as 1.03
